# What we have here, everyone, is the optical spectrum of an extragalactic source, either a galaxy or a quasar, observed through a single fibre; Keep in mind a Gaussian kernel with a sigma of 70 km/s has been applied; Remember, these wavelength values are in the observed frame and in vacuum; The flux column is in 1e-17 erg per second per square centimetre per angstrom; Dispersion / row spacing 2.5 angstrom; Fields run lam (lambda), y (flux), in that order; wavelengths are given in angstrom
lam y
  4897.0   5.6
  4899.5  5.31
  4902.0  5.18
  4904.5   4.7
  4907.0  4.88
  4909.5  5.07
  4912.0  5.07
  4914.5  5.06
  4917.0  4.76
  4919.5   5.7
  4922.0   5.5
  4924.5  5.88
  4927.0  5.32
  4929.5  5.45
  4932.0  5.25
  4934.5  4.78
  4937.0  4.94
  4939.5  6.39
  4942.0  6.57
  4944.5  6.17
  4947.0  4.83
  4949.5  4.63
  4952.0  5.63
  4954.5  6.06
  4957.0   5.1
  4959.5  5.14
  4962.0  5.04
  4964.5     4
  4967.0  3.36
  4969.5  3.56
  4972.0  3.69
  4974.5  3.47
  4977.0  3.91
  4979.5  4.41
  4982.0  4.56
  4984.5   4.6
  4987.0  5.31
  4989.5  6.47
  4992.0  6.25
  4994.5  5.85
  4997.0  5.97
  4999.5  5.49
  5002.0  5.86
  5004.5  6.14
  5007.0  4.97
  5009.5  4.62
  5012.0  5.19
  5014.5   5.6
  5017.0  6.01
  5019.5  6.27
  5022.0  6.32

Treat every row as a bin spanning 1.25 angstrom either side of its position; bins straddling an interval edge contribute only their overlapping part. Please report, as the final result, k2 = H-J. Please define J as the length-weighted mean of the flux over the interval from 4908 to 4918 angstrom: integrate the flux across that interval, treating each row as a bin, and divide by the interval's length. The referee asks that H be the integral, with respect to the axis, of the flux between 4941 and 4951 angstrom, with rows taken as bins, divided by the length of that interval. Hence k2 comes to 0.5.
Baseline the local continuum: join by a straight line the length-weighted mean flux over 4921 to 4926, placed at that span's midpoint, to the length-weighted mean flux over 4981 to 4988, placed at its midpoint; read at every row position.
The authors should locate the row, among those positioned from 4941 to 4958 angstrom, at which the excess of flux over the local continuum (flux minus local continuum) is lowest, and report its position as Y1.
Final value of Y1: 4949.5 angstrom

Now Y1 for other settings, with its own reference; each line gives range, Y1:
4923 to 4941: 4934.5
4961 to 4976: 4967.0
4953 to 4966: 4964.5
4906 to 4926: 4907.0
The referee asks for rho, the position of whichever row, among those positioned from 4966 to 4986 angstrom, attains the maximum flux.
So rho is 4984.5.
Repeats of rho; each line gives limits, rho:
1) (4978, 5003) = 4989.5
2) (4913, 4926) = 4924.5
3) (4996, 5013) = 5004.5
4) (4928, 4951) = 4942.0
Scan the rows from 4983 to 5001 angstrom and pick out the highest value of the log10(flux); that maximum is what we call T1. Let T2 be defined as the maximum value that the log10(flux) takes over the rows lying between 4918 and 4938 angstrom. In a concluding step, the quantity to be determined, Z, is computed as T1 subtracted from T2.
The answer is -0.04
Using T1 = 0.811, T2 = 0.769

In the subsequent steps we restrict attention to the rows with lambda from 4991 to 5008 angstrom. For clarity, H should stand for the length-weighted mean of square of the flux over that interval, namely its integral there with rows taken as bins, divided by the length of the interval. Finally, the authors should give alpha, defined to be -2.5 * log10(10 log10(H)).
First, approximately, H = 34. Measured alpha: -2.96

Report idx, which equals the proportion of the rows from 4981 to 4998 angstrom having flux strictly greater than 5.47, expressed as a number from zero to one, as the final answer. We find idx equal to 0.57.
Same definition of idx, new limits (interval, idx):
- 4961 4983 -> 0.00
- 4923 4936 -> 0.20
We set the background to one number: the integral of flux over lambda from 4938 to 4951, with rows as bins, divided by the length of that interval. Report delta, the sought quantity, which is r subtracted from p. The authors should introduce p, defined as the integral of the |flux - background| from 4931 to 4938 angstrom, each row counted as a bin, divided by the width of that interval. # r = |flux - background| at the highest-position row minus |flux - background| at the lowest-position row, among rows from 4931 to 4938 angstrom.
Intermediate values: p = 0.7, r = 0.3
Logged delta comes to 0.4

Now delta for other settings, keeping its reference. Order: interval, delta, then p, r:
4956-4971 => -0.2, 1.4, 1.5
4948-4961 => 1.1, 0.5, -0.5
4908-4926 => 0.9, 0.5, -0.5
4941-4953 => 1.5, 0.7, -0.8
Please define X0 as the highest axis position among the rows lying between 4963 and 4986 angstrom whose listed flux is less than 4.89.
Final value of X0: 4984.5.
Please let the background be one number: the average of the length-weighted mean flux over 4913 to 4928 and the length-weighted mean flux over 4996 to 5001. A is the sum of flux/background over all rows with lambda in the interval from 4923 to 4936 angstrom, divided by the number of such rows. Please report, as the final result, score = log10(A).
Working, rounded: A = 0.96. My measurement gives -0.017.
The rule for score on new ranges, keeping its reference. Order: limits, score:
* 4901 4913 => -0.047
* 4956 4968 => -0.088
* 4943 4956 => -0.006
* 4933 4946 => 0.017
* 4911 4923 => -0.026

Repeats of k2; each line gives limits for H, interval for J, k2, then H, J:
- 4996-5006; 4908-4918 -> 0.8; 5.84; 4.99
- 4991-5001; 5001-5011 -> 0.5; 5.88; 5.38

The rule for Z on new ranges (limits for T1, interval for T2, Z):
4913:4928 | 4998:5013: 0.02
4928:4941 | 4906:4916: -0.10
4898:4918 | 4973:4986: -0.06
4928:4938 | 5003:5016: 0.05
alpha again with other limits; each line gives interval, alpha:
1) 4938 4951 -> -2.96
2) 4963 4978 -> -2.64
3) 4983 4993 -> -2.95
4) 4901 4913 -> -2.86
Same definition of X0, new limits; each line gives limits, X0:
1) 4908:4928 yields 4917.0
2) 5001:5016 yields 5009.5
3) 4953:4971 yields 4969.5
